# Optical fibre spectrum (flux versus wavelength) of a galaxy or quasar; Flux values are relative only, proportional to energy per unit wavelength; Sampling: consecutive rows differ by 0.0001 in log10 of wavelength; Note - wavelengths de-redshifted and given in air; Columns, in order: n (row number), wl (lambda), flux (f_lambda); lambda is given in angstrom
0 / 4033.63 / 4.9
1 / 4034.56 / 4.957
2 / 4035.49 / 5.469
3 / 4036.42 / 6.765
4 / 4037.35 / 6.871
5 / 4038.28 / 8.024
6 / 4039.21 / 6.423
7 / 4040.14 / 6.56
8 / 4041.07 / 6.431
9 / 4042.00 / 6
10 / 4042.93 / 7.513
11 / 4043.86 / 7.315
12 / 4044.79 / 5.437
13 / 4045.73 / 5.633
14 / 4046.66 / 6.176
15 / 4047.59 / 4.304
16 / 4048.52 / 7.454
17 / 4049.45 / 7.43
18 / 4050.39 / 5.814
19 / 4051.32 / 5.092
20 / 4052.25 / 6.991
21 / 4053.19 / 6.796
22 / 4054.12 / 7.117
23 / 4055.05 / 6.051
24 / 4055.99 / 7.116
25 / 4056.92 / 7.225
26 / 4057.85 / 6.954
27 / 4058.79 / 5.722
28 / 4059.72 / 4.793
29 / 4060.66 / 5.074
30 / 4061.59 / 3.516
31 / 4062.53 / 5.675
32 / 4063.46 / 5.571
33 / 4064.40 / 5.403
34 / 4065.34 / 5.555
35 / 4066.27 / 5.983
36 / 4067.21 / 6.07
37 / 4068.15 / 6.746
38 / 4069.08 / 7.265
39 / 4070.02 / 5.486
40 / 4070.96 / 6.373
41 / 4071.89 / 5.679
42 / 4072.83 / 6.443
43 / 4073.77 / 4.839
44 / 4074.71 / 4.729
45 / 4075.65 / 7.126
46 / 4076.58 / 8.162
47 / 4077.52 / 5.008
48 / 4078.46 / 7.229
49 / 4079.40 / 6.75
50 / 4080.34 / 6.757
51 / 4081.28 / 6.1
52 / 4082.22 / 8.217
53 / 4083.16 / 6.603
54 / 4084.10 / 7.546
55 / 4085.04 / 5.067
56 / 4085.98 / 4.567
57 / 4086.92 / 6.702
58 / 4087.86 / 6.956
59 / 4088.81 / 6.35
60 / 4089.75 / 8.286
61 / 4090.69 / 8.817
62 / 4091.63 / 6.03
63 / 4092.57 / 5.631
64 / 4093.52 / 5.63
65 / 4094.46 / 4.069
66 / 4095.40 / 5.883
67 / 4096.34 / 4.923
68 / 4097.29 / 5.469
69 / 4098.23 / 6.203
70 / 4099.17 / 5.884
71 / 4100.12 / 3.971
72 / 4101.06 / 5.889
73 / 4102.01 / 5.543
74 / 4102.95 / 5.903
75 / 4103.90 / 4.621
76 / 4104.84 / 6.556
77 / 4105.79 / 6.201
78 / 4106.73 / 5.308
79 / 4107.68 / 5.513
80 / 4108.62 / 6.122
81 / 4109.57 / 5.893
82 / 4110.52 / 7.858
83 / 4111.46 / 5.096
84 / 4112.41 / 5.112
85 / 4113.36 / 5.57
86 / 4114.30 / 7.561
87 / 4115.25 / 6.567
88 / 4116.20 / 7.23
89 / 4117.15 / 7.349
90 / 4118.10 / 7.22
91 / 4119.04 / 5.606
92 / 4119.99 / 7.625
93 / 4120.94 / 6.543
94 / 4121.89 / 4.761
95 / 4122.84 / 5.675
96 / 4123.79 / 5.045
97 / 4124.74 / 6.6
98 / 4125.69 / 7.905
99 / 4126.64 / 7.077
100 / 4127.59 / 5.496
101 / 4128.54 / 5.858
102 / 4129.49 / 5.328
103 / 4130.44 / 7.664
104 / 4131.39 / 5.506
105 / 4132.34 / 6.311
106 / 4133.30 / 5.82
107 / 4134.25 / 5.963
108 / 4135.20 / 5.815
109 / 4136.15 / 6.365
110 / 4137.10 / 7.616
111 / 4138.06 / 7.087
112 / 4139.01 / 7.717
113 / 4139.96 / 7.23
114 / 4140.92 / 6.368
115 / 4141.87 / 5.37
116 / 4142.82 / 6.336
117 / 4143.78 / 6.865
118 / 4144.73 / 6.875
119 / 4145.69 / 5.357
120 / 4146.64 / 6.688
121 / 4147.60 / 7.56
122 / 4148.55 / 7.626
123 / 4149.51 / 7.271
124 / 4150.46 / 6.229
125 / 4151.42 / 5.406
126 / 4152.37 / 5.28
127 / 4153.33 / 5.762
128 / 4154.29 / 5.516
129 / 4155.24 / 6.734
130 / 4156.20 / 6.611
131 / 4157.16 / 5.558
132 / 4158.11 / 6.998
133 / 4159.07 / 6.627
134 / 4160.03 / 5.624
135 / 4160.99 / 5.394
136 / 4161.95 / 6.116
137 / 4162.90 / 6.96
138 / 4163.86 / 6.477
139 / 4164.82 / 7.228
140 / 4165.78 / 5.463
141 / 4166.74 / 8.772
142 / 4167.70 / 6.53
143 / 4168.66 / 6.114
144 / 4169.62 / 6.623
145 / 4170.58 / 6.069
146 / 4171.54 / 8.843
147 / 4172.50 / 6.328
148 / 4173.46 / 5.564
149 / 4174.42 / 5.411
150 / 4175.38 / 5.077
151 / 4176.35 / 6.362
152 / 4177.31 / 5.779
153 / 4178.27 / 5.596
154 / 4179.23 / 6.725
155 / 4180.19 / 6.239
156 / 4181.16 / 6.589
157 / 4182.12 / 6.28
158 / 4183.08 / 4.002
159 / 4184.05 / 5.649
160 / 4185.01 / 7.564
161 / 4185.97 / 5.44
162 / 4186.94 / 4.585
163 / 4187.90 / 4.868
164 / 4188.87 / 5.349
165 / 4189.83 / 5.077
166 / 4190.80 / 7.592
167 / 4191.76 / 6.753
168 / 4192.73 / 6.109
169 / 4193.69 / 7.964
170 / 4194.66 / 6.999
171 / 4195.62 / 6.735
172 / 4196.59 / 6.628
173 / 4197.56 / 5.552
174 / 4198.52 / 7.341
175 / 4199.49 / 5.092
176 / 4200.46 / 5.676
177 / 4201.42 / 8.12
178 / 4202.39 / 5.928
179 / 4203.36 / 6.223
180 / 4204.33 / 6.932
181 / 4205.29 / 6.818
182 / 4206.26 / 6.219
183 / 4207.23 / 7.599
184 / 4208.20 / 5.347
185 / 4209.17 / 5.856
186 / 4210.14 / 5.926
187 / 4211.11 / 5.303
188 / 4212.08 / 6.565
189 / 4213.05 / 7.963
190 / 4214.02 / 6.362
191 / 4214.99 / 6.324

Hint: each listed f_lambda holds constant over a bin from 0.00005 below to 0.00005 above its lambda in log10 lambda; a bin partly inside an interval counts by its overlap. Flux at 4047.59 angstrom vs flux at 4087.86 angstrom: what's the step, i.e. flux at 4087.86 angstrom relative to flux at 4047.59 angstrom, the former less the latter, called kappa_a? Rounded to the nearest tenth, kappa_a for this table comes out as 2.7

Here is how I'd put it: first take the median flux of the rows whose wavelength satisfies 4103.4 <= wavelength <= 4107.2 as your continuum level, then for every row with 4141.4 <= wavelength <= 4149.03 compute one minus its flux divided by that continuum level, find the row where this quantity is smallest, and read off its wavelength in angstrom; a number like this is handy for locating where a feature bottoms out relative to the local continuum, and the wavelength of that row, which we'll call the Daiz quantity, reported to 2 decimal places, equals 4148.55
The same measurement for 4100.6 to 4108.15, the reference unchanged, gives 4104.84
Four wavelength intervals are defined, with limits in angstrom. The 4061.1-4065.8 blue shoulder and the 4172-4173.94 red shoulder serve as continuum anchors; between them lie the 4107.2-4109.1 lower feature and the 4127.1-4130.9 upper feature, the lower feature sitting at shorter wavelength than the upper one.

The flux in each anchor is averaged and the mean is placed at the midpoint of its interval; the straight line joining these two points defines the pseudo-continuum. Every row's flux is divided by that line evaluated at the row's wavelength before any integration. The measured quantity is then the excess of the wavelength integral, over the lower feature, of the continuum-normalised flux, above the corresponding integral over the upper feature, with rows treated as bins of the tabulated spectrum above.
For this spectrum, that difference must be -2.1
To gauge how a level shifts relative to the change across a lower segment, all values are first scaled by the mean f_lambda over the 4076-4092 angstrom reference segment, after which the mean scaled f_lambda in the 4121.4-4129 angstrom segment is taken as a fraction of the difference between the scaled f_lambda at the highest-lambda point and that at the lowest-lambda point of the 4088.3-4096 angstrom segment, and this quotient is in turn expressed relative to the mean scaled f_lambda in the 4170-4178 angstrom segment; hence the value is -14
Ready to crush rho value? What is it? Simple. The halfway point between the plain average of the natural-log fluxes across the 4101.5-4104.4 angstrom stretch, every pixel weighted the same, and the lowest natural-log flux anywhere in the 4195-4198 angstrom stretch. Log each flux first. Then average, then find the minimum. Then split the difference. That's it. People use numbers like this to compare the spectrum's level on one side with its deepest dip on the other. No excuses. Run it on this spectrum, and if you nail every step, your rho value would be 1.69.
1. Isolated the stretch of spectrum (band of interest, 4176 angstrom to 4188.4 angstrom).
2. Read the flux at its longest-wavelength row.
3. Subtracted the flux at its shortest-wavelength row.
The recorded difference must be -1.5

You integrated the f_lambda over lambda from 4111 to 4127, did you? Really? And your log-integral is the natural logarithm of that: 4.63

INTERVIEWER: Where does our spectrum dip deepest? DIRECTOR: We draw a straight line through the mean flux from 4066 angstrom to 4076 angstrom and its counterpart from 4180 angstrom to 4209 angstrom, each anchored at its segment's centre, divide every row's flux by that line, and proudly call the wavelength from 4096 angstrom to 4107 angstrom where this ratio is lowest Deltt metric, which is 4100.12 angstrom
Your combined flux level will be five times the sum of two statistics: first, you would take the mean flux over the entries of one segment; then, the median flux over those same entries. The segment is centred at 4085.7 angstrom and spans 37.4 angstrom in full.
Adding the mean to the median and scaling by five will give 60.9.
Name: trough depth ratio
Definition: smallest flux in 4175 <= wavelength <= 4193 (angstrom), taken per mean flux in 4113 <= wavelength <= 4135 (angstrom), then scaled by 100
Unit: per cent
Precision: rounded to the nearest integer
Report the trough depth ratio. 63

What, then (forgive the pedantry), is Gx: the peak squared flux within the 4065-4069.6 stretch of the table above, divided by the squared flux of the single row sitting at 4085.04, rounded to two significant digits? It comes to 2.1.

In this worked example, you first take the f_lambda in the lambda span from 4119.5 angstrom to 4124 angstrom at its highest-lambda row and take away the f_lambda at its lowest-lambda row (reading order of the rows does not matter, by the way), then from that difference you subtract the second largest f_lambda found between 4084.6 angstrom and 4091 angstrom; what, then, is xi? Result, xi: -10.9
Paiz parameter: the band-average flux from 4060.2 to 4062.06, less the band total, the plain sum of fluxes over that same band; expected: -4.3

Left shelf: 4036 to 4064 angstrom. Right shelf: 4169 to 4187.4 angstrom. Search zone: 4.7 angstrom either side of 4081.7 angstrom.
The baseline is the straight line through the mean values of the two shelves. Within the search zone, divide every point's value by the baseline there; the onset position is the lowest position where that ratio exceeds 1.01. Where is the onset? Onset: 4078.46 angstrom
